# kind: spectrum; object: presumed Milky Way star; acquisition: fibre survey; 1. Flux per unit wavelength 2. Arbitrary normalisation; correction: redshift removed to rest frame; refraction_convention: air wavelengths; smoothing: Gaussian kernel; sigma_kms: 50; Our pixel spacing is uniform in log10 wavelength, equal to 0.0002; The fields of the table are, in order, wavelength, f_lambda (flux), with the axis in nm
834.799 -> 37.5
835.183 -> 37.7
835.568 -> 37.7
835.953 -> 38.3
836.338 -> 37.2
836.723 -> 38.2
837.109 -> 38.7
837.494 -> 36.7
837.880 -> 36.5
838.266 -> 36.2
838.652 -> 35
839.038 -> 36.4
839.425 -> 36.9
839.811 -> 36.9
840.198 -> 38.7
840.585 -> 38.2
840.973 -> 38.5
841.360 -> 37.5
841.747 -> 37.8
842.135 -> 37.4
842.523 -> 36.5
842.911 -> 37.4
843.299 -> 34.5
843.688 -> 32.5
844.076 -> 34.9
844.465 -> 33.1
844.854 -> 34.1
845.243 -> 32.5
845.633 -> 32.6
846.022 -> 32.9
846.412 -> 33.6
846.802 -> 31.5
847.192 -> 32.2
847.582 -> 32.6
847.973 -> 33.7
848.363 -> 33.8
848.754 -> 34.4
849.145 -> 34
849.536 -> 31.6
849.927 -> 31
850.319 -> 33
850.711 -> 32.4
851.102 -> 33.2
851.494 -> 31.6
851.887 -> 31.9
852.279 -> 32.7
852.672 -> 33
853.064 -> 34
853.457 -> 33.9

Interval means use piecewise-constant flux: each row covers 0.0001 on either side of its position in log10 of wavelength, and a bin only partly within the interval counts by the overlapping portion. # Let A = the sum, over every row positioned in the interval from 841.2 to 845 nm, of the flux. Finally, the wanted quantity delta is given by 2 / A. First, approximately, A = 356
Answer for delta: 0.0056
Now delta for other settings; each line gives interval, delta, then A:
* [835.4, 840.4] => 0.0041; 483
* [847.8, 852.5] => 0.0051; 393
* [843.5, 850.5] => 0.0034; 594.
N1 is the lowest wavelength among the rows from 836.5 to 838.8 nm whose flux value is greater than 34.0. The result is 836.723 nm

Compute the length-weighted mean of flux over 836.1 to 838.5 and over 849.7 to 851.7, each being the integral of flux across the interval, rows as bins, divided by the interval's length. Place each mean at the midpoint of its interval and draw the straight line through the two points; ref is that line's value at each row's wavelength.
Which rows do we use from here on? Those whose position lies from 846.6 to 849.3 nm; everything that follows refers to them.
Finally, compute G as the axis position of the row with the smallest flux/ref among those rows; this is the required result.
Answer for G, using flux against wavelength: 846.802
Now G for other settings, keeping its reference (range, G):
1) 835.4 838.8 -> 838.652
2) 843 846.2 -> 843.688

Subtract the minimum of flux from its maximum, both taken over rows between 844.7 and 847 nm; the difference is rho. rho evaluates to 2.6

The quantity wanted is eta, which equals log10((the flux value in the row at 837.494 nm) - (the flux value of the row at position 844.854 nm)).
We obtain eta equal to 0.4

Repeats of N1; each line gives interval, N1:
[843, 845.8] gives 843.299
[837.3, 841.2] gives 837.494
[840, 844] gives 840.198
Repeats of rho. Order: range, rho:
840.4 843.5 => 4.0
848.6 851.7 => 3.4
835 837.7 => 2.0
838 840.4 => 3.7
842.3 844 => 4.9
